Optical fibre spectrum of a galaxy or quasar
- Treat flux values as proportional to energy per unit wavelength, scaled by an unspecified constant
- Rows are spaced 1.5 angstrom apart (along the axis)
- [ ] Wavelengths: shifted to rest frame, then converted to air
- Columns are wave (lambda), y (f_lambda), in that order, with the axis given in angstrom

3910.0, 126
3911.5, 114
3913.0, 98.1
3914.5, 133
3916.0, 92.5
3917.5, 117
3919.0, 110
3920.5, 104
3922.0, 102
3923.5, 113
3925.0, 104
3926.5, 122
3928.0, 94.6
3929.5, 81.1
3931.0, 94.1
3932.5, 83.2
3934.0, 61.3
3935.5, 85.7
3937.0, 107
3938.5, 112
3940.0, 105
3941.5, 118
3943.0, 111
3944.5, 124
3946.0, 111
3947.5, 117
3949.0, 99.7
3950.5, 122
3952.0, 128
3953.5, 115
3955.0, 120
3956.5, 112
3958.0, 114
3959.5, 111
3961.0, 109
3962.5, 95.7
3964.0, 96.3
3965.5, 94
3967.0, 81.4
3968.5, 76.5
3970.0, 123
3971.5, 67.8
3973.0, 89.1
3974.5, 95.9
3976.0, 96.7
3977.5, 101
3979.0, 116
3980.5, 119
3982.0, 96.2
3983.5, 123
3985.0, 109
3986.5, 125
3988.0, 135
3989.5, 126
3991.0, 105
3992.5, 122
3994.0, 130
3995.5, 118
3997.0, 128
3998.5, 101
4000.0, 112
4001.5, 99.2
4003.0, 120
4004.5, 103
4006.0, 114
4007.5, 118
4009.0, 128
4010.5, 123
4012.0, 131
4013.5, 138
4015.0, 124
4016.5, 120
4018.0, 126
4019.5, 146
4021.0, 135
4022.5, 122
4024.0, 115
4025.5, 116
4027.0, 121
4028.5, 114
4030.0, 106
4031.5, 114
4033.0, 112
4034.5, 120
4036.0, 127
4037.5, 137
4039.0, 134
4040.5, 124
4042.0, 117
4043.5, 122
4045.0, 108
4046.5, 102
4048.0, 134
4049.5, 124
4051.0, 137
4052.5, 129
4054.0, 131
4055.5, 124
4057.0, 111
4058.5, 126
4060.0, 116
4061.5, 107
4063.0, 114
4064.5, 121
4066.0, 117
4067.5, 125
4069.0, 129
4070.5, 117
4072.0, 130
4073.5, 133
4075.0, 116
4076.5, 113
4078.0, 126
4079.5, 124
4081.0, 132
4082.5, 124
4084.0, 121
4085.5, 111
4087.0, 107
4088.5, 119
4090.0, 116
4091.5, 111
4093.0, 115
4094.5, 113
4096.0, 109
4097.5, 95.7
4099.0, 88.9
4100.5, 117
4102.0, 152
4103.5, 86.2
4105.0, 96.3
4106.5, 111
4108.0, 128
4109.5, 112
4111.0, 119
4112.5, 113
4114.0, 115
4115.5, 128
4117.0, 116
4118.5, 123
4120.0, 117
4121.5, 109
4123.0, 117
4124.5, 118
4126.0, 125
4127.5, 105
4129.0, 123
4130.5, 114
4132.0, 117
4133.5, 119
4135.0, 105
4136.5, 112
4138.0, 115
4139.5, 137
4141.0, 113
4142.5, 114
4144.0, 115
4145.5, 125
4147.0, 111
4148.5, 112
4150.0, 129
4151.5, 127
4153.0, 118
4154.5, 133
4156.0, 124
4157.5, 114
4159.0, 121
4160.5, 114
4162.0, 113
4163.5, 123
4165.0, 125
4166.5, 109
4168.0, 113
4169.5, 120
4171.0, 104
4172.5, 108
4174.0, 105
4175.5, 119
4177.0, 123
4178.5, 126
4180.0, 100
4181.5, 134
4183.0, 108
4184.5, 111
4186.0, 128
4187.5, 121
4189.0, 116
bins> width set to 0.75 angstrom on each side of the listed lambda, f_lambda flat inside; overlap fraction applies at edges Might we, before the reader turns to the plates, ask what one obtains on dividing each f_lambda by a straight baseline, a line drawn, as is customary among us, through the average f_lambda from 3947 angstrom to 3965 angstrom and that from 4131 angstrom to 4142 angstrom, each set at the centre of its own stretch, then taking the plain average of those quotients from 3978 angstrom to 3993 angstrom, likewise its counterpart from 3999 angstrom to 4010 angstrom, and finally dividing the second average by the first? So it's 0.96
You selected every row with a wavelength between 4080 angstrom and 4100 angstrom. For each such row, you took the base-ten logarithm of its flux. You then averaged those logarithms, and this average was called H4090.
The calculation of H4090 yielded 2.05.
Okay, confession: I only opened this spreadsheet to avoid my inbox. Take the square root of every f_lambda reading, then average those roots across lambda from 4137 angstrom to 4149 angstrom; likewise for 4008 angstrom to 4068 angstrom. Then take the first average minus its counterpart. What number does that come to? -0.21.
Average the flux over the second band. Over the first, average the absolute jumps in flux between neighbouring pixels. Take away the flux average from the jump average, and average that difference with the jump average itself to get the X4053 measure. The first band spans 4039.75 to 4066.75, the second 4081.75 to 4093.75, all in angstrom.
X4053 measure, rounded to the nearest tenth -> -47.8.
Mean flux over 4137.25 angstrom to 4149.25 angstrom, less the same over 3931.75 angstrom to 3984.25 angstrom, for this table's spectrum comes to 14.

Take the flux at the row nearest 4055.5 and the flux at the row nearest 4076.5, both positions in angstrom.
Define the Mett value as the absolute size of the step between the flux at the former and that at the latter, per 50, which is 0.22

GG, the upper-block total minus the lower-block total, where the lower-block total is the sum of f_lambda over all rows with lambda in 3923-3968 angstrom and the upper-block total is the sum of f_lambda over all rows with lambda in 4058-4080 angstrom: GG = -1328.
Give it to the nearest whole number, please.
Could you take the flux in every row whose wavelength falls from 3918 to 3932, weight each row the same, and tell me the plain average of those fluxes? 103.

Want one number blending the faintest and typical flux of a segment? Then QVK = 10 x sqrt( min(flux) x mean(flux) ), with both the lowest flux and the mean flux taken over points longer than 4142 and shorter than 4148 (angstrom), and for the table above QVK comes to 1136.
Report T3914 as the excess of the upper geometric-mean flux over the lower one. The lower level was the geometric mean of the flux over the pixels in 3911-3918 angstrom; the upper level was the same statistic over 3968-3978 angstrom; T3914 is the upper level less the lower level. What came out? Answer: -19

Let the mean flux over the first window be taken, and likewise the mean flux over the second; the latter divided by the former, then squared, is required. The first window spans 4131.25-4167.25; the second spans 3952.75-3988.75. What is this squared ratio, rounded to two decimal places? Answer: 0.79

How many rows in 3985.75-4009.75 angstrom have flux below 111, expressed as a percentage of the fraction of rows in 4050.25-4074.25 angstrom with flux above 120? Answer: 640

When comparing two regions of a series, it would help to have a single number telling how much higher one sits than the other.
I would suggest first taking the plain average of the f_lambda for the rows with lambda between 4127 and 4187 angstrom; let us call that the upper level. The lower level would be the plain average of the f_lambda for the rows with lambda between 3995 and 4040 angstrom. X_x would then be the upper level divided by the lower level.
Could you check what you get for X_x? 0.97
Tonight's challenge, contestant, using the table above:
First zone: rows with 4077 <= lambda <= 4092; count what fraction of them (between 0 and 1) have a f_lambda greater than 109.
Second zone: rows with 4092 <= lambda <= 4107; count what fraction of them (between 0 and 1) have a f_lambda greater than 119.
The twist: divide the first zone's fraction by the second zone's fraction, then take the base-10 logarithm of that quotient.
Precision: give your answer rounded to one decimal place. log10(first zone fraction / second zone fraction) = 1.0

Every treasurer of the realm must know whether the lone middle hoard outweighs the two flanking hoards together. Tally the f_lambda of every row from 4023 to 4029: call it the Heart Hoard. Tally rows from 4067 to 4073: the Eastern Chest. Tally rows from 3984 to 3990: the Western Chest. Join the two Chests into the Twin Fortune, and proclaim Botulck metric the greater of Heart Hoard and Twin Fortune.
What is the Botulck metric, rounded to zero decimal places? 996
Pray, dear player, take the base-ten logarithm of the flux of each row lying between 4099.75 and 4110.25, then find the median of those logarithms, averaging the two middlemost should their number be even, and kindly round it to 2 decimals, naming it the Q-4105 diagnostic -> 2.05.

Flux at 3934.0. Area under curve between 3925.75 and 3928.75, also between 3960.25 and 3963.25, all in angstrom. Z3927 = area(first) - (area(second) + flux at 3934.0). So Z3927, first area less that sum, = -43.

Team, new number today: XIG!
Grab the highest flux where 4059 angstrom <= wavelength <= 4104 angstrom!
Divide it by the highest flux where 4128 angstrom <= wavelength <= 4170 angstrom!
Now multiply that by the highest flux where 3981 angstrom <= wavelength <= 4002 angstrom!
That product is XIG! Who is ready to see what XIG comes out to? 150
